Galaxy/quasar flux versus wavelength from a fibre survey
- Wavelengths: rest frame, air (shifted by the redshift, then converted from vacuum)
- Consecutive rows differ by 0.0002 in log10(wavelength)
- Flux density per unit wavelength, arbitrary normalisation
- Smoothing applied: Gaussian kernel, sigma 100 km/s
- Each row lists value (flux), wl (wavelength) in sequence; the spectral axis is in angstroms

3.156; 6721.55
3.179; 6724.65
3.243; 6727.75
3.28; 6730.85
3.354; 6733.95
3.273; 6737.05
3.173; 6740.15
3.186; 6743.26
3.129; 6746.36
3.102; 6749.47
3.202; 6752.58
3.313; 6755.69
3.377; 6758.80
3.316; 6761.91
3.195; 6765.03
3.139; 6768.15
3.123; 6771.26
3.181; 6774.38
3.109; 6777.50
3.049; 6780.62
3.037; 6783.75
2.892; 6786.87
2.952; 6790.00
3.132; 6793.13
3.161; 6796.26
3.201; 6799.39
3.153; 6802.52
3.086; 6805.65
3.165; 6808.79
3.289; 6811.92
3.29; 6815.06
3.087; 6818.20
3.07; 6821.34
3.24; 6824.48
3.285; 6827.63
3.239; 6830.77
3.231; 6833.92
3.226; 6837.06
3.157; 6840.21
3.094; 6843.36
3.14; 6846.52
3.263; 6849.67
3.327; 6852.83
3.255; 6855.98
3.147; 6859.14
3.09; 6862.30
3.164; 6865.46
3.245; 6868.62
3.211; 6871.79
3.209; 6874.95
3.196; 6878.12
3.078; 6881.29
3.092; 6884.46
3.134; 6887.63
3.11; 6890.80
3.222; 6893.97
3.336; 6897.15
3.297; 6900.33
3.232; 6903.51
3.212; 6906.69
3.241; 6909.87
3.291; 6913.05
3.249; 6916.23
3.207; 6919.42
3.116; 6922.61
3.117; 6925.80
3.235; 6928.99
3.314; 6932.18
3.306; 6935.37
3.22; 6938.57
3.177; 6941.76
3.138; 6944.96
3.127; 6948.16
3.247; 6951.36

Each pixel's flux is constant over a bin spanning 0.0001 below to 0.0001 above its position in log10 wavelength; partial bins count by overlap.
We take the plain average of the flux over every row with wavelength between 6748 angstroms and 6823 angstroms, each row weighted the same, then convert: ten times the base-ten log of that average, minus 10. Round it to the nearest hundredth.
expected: -5.02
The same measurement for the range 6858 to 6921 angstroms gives -4.95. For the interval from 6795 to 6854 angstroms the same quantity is -4.96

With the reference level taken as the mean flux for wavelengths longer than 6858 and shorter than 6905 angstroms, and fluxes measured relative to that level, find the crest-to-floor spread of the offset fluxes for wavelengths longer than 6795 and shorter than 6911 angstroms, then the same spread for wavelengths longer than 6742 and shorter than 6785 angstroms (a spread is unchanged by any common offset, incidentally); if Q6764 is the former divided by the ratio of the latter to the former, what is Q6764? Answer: 0.21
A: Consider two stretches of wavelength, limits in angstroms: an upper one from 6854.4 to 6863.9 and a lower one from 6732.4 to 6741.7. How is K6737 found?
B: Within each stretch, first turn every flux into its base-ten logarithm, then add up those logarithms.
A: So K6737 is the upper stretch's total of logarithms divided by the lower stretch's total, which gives 0.973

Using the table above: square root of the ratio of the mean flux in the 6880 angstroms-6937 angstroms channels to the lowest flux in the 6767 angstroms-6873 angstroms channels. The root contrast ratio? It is 1.05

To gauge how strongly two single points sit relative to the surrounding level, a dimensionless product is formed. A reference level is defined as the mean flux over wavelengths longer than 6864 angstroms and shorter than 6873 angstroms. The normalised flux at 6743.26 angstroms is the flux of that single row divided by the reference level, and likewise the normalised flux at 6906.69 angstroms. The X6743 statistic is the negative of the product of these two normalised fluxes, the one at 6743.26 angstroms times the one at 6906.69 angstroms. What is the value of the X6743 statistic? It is -1.00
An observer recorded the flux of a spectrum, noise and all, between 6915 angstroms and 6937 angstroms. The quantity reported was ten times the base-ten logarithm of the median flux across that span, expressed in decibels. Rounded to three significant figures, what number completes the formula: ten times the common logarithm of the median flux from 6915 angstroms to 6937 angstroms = 5.10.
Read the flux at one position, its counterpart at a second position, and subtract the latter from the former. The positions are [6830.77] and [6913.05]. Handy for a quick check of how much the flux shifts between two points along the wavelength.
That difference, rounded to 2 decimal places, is -0.05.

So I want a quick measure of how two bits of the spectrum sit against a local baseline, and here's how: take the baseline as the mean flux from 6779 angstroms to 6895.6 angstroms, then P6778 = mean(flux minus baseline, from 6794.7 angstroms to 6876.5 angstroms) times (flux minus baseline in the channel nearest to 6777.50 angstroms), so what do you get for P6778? -0.0017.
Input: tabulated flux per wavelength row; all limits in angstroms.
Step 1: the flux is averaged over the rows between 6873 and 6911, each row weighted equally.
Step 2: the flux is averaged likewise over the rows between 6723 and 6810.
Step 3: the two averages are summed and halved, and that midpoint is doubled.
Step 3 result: 6.36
